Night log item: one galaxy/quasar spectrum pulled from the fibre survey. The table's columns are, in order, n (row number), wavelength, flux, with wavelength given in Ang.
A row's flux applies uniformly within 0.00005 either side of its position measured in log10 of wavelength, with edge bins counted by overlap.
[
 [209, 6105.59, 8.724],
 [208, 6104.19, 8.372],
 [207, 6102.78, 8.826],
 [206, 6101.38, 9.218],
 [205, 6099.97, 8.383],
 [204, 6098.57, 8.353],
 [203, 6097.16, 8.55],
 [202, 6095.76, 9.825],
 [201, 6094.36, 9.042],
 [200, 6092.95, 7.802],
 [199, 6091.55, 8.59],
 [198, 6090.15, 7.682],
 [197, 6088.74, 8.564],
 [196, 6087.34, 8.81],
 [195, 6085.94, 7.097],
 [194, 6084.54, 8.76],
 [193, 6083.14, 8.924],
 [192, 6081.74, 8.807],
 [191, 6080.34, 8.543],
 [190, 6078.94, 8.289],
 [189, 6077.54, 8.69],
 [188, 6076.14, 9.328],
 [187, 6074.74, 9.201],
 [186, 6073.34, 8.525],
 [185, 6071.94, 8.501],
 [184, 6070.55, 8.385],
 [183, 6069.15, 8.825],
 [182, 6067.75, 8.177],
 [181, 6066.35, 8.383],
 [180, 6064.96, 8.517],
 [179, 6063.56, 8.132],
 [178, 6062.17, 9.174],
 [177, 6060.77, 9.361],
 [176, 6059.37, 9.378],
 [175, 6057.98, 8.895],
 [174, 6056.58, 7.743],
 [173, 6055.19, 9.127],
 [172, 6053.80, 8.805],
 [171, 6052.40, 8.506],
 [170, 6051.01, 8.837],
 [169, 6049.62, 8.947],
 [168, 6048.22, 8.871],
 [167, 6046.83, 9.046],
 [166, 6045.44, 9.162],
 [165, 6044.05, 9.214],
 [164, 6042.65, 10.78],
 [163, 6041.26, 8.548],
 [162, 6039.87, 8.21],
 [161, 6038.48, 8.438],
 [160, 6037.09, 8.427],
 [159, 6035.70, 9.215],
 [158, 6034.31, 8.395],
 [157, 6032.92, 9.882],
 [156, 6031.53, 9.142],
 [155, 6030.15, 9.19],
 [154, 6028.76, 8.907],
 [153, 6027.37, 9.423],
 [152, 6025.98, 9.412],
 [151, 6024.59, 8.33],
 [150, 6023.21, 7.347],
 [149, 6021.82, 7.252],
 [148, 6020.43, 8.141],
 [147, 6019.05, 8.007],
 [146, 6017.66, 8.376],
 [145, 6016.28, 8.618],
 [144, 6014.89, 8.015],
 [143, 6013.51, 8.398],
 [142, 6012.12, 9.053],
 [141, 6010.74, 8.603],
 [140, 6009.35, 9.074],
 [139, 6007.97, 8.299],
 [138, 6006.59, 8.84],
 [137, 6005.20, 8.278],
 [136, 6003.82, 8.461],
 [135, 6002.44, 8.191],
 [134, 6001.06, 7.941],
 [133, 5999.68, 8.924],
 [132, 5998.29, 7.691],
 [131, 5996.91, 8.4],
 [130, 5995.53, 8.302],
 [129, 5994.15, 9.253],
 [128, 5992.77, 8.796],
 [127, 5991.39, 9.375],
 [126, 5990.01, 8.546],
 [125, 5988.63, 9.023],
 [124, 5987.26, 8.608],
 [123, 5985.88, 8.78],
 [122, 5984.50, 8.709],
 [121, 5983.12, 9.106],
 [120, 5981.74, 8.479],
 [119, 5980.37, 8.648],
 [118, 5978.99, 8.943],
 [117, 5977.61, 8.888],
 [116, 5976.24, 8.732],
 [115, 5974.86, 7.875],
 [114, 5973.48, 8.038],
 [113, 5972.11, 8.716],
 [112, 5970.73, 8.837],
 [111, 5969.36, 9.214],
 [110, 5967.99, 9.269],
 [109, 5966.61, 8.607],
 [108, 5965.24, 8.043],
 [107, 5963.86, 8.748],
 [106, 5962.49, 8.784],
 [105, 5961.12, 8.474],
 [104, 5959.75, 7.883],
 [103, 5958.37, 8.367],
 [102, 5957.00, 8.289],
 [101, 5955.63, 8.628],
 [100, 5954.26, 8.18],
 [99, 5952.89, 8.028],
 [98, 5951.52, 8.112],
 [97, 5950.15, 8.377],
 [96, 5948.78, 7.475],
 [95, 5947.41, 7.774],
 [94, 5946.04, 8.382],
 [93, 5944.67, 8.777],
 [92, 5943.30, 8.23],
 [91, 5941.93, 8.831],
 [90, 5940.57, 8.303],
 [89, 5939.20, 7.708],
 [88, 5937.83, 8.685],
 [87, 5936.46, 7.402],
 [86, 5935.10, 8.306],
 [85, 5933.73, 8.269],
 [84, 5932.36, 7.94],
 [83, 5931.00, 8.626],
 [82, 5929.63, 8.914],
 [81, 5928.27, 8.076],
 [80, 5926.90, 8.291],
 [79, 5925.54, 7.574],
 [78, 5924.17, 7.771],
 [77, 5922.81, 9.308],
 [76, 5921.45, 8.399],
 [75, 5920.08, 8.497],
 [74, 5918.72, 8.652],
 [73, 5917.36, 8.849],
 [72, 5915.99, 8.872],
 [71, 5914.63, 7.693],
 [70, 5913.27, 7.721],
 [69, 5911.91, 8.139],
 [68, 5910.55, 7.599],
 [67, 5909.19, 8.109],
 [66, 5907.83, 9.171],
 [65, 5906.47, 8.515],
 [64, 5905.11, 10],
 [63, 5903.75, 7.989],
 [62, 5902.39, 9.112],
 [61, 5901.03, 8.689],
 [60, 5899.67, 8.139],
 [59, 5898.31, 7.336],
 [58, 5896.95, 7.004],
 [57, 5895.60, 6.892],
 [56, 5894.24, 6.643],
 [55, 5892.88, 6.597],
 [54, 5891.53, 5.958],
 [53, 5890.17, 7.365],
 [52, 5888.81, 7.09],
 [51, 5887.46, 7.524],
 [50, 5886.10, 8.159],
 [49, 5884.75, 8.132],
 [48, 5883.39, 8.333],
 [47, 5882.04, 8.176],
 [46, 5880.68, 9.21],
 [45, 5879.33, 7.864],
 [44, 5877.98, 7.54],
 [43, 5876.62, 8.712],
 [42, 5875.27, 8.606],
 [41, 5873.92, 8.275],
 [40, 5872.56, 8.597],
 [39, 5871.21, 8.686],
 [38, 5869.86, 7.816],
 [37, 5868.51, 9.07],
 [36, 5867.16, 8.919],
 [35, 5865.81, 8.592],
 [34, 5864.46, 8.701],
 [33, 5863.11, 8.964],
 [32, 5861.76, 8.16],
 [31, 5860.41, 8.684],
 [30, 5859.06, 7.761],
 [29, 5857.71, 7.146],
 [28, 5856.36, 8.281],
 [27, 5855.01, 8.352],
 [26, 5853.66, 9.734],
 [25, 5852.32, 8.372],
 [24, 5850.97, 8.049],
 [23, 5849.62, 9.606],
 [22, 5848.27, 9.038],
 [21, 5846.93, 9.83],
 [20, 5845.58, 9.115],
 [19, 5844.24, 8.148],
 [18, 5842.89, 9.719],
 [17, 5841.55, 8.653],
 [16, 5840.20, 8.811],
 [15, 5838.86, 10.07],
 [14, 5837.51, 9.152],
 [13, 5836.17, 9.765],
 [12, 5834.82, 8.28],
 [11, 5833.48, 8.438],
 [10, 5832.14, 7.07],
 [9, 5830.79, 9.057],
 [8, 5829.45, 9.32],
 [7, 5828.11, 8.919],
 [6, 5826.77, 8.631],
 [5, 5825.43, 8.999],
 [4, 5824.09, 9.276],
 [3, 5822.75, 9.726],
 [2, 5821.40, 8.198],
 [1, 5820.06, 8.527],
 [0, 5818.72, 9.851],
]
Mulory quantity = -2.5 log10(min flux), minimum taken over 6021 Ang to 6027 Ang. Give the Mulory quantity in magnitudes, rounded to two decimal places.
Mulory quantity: -2.15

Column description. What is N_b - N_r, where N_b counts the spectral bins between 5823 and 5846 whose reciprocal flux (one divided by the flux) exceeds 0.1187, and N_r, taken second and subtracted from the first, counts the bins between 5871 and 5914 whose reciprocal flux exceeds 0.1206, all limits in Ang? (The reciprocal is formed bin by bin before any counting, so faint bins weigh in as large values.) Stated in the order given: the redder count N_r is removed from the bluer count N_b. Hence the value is -18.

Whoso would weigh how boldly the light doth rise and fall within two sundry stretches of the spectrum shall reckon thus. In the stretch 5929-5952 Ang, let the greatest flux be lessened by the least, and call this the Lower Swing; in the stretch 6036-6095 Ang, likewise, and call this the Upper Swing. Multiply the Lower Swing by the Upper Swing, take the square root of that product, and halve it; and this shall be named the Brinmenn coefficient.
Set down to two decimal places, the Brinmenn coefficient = 1.18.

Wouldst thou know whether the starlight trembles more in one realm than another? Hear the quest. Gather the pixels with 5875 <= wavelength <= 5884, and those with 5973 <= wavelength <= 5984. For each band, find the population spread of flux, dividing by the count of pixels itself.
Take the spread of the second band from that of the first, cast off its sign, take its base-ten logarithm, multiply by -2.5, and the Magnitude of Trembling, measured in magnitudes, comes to 2.4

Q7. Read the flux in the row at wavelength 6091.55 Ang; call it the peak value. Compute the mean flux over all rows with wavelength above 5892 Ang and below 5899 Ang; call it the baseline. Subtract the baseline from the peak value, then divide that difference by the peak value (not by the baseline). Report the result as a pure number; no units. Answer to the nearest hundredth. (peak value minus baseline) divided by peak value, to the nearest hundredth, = 0.20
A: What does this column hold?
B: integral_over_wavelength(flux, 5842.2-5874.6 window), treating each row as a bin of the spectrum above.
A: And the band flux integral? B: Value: 280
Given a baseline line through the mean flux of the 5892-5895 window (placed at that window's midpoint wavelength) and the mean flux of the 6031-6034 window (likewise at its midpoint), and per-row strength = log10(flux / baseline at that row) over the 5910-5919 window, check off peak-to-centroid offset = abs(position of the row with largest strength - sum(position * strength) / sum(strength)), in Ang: 0.6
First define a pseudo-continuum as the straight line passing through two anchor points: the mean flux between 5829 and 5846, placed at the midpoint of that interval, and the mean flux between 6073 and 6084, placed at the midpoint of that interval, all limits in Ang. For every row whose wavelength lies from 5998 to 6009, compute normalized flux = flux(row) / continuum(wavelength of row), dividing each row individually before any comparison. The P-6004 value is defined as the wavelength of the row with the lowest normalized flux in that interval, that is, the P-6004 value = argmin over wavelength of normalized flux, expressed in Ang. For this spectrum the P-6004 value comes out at 5998.29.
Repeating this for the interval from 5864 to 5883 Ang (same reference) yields 5877.98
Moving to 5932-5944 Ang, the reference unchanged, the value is 5936.46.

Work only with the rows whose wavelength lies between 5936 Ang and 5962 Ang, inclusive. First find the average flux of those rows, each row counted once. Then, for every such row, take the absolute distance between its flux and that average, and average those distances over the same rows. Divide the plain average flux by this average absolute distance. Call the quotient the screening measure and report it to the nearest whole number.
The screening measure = 25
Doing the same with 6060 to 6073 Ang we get 25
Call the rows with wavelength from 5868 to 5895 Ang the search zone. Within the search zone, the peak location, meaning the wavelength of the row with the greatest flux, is 5880.68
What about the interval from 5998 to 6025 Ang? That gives 6009.35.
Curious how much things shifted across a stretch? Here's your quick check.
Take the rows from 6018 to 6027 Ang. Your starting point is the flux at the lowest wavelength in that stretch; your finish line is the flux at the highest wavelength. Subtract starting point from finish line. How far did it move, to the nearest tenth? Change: 1.4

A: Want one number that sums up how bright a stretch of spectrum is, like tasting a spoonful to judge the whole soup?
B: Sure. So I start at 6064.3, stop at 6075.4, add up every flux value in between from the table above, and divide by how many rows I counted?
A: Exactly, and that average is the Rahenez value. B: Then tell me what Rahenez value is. 8.56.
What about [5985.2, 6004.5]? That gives 8.59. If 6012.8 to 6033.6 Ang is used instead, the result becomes 8.56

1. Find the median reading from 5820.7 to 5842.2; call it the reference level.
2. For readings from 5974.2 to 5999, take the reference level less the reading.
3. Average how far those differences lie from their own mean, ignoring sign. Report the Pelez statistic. 0.32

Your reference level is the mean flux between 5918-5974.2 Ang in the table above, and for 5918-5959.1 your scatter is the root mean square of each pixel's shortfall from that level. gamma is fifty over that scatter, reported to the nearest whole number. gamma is 113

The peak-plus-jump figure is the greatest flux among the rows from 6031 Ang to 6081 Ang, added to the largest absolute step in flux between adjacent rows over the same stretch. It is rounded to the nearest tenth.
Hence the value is 13.0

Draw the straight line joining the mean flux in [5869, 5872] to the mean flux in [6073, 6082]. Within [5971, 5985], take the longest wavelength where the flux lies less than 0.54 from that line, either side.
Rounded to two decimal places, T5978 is 5984.50 Ang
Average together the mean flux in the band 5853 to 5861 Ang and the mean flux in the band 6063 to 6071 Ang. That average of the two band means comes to 8.36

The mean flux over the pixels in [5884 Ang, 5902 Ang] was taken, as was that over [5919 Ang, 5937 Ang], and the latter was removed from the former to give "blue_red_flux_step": -0.9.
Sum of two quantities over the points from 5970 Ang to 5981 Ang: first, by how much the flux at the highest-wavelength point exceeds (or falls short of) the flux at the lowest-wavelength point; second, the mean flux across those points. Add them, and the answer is 8.4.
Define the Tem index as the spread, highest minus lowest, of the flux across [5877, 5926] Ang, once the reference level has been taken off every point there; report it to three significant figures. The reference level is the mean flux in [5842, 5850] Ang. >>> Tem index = 4.04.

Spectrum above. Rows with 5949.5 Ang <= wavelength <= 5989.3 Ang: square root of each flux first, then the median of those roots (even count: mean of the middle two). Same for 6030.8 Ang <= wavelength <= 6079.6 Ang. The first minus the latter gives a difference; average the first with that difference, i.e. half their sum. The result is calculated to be 1.45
